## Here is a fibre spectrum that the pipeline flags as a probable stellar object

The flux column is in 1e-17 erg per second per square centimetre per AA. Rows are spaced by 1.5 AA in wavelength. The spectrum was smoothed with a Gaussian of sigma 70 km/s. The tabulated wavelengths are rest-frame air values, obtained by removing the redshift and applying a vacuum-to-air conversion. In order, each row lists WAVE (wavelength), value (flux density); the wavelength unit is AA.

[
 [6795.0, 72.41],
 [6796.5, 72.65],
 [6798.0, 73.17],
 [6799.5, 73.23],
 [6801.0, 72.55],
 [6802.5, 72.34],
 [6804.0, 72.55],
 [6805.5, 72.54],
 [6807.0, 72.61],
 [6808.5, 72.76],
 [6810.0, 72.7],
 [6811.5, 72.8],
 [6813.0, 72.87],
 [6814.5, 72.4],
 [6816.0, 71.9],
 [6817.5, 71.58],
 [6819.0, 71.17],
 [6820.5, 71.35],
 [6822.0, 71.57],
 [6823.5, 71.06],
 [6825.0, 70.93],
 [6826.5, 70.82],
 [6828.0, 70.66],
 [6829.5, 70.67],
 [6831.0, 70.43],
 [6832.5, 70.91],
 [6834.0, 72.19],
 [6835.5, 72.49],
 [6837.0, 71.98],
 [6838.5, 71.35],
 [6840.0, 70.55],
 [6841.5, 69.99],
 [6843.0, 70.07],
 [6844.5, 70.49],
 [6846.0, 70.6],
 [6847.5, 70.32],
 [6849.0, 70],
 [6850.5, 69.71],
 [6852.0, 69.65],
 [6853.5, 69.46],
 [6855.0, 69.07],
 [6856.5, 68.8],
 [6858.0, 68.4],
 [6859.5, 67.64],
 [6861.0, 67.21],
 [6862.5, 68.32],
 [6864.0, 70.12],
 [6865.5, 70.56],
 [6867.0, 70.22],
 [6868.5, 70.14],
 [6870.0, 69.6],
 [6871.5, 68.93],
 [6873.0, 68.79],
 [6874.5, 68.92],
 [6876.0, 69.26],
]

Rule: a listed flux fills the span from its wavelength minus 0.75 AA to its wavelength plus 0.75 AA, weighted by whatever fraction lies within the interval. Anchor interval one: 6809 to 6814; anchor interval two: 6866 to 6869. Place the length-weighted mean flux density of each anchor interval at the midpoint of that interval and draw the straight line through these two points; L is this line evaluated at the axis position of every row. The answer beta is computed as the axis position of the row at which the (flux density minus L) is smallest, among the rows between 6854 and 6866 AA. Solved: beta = 6861.0 AA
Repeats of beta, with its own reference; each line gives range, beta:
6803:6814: 6804.0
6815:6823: 6819.0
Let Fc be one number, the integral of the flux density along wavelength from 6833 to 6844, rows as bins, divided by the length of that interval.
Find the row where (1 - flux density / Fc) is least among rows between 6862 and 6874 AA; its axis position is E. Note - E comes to 6865.5 AA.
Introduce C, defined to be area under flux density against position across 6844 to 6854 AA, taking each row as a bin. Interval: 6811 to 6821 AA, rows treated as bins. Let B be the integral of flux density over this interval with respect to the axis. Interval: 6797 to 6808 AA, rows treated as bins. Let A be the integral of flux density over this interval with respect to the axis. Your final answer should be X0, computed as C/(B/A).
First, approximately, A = 800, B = 720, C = 700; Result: 778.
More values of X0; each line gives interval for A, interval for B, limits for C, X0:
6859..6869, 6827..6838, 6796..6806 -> 641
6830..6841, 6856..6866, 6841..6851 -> 802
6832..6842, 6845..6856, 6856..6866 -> 638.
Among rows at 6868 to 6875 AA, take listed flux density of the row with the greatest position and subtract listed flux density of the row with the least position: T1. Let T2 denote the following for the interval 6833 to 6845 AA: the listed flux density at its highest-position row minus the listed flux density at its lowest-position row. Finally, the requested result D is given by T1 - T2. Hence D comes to 0.5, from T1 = -1.2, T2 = -1.70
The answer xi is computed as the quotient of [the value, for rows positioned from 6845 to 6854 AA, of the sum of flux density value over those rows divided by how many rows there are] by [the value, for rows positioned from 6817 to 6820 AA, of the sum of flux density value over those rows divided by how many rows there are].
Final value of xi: 0.98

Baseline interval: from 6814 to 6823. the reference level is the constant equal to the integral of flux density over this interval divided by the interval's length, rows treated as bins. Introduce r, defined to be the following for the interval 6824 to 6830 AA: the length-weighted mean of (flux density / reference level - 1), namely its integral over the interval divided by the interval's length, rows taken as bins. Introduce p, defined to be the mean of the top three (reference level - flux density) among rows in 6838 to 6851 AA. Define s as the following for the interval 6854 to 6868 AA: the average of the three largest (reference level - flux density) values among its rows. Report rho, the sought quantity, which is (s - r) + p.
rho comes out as 5.6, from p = 1.7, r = -0.01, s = 3.9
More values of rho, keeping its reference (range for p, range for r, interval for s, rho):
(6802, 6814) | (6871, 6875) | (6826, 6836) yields 0.2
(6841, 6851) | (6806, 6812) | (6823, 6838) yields 2.7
